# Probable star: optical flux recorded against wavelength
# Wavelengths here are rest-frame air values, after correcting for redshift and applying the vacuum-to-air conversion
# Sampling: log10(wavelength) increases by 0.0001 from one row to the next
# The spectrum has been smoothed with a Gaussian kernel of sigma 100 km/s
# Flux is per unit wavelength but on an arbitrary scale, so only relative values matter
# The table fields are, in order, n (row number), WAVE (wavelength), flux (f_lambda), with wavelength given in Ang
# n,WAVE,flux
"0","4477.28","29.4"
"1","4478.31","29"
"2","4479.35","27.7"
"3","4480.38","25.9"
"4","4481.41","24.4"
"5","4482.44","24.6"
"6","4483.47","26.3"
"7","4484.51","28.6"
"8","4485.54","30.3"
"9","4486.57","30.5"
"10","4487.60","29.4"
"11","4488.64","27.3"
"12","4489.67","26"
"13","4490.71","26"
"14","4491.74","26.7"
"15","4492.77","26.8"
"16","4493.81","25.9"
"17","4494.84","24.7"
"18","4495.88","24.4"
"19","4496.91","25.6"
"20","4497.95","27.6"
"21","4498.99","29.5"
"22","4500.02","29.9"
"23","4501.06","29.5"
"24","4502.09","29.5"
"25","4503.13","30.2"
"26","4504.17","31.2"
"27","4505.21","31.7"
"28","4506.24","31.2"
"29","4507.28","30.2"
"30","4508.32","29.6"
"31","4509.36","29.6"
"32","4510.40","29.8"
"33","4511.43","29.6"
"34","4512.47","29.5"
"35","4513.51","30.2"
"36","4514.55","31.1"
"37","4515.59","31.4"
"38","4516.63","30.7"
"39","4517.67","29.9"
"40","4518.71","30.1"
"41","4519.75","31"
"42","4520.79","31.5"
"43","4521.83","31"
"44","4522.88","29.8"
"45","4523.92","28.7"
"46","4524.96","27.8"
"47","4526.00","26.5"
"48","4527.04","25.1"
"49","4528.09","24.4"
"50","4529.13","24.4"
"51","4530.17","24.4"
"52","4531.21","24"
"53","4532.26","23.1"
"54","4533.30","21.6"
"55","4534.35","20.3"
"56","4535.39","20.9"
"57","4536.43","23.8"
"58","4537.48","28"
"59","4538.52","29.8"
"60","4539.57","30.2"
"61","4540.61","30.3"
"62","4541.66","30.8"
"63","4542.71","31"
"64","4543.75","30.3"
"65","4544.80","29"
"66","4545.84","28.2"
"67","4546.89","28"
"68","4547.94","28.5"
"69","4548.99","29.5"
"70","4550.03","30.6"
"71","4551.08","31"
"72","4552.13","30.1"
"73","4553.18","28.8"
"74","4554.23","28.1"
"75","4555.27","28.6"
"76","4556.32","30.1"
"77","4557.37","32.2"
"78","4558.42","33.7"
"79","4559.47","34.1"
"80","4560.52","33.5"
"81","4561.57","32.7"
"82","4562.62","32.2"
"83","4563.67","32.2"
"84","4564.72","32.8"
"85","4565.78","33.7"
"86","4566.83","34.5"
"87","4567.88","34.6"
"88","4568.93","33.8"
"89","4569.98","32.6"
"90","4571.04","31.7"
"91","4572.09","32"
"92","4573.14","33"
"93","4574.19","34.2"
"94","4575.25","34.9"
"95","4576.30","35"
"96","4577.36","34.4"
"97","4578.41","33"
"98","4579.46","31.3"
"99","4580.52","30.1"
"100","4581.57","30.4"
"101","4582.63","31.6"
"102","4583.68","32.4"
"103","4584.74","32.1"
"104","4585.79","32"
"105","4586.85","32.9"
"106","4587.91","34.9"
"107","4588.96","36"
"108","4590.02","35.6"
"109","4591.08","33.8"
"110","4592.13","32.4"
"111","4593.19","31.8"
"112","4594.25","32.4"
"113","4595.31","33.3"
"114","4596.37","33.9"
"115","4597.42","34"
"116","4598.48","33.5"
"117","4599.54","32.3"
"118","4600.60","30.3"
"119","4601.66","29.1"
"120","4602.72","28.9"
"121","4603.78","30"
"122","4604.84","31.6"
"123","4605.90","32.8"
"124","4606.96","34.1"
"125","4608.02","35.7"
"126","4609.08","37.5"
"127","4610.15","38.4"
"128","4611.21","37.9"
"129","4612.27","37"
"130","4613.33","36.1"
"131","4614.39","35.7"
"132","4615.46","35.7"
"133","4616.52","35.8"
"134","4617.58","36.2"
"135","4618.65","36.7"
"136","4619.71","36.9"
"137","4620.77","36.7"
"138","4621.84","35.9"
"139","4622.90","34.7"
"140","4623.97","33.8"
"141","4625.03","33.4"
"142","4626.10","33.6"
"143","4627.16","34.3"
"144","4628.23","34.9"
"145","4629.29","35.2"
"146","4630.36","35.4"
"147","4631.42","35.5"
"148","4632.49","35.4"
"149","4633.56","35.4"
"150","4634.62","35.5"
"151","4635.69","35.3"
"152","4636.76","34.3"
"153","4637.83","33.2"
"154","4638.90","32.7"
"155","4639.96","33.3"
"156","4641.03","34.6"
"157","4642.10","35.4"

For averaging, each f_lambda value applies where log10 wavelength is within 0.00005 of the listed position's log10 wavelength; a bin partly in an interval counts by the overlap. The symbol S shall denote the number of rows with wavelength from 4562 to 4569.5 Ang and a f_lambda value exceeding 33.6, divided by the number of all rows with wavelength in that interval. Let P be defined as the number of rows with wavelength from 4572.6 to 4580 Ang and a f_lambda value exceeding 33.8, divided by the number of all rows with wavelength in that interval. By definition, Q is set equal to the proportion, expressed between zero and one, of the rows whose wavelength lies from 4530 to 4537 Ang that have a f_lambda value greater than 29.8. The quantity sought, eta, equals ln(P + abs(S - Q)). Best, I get 0.1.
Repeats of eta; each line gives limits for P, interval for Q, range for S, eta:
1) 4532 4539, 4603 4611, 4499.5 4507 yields 0.0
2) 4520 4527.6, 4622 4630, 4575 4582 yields -0.6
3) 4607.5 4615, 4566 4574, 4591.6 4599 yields 0.5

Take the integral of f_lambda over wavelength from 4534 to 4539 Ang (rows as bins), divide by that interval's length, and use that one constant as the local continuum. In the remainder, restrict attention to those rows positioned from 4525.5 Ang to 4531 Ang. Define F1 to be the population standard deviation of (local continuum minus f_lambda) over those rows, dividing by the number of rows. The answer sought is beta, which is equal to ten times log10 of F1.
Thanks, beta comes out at -0.9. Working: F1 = 0.82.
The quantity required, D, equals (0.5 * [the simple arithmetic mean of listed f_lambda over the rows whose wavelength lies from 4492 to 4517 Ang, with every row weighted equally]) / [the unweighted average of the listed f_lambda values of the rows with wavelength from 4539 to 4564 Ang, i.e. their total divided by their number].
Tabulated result 0.48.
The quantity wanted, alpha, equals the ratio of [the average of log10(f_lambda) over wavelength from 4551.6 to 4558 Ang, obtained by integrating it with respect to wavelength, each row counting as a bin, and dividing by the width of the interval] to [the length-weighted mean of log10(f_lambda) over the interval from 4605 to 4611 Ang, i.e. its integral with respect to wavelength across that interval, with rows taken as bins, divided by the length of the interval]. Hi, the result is 0.95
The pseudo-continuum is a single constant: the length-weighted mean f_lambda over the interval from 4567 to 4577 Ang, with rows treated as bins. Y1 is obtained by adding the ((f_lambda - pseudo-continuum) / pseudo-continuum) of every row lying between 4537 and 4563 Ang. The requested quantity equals -2.4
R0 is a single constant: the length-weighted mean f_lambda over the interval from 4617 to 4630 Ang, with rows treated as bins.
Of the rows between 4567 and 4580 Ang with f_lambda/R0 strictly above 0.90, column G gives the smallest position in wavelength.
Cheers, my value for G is 4567.88 Ang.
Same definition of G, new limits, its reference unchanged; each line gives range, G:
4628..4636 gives 4628.23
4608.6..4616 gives 4609.08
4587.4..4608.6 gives 4587.91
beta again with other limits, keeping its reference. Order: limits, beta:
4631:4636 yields -11.3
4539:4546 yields -0.3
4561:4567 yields -0.8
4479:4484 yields 0.8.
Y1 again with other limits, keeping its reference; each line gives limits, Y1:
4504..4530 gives -3.1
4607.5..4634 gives 1.6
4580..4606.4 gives -0.9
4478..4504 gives -4.6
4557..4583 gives -0.5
